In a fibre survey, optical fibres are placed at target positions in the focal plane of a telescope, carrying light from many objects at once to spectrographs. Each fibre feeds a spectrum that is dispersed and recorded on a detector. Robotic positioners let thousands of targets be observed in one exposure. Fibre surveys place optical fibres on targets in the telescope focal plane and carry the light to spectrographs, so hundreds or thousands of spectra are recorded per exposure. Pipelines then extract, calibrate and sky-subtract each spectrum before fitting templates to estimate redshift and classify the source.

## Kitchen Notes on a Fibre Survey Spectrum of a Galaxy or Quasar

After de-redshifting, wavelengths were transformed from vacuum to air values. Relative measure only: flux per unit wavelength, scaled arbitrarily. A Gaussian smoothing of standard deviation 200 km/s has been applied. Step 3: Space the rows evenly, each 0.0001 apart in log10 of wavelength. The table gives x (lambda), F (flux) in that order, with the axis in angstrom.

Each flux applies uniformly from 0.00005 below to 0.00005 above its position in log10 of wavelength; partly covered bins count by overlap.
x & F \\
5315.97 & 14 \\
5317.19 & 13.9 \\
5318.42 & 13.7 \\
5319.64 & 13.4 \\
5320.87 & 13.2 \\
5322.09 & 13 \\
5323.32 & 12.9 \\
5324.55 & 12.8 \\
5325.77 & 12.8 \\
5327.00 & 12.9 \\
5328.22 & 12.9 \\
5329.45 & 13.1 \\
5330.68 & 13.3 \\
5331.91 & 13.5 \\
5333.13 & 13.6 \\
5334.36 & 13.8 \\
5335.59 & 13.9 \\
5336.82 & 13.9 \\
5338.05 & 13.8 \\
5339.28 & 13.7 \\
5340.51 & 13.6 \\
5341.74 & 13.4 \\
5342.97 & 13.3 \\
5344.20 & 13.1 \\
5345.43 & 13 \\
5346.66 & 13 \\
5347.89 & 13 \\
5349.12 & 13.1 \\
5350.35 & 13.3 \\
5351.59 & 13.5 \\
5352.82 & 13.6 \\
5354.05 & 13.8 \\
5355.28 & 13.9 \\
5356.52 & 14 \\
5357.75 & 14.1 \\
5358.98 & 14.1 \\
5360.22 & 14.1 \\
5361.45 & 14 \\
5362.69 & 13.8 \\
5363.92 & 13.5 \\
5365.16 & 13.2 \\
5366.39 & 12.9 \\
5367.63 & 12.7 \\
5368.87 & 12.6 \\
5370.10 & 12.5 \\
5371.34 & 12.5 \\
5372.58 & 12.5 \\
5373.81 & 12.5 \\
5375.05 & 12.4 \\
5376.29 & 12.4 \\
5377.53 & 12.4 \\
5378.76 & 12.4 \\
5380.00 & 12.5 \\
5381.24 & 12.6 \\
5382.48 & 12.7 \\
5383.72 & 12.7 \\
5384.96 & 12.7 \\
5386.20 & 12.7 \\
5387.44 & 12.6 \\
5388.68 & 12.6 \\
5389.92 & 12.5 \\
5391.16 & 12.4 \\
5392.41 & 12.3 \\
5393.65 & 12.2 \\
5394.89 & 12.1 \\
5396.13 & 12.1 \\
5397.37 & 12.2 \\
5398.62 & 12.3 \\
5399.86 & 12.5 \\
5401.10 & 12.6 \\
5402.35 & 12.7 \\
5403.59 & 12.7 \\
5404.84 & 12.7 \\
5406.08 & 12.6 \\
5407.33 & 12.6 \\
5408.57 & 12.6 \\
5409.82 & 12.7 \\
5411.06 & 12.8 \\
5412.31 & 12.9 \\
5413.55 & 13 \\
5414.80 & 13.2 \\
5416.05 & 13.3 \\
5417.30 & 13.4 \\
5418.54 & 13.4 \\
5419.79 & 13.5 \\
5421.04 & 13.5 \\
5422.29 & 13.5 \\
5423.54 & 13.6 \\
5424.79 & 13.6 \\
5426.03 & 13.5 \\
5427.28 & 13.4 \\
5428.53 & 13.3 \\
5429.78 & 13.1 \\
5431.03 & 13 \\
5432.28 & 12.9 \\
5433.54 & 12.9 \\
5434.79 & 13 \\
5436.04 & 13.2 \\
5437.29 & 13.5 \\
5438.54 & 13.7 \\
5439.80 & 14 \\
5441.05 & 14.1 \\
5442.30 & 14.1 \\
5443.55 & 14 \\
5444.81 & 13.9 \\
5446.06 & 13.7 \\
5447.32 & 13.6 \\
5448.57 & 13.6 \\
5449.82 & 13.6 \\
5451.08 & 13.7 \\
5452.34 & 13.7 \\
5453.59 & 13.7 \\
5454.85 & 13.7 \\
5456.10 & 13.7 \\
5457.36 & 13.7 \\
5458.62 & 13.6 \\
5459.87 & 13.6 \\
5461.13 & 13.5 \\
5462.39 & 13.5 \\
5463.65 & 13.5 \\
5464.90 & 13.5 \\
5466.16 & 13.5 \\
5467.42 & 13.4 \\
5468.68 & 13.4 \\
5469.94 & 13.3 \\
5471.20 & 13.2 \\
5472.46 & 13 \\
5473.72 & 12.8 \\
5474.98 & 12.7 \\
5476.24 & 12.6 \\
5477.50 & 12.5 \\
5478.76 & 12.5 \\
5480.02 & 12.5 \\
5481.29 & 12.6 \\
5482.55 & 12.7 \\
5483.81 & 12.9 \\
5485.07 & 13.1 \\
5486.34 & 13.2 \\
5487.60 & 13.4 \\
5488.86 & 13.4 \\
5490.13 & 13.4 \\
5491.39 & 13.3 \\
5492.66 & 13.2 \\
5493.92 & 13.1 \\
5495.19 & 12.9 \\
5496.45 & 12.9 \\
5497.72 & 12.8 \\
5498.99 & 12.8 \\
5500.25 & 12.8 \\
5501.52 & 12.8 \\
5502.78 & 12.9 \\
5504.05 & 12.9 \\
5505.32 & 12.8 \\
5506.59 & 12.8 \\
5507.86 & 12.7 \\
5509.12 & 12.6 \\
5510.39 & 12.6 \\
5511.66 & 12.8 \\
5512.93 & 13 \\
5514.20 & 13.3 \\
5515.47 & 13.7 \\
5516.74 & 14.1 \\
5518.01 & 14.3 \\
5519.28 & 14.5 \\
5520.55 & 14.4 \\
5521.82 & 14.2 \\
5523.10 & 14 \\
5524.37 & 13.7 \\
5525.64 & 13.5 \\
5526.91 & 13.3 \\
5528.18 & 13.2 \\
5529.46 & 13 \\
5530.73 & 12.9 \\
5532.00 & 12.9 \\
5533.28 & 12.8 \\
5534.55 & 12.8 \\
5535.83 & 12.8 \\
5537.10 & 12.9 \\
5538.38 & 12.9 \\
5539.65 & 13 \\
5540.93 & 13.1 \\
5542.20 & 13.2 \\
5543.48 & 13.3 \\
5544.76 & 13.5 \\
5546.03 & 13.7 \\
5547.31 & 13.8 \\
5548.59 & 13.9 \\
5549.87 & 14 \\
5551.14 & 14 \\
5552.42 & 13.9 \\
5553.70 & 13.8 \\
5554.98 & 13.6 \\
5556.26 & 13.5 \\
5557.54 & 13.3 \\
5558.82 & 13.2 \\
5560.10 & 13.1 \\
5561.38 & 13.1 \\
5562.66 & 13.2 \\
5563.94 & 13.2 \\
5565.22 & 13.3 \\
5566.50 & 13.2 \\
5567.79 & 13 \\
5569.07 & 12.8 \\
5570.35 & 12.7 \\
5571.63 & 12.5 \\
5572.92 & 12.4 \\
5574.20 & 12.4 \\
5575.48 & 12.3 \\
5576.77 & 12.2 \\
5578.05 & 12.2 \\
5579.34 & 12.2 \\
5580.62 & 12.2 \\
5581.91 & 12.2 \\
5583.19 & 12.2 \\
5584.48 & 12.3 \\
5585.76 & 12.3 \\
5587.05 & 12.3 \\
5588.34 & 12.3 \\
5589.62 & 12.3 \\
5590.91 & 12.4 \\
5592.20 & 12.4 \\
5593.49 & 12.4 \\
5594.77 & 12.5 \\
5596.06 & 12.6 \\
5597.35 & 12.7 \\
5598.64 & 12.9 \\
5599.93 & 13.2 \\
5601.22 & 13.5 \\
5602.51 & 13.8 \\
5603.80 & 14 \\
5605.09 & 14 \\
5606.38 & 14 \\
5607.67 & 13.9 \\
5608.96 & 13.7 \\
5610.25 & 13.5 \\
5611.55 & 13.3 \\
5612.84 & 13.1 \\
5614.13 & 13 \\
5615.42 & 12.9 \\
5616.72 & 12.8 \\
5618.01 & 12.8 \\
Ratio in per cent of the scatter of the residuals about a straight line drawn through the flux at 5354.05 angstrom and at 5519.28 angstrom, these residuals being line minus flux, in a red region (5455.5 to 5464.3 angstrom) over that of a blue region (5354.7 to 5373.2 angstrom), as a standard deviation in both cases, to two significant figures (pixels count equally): 14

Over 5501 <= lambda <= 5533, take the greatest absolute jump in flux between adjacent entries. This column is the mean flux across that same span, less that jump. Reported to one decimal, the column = 12.9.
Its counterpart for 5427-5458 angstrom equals 13.3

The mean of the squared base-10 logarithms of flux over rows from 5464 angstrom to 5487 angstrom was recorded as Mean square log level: 1.24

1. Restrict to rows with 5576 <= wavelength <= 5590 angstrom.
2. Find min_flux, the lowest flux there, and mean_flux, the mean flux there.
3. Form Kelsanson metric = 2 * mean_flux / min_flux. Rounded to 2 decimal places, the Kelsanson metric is 2.01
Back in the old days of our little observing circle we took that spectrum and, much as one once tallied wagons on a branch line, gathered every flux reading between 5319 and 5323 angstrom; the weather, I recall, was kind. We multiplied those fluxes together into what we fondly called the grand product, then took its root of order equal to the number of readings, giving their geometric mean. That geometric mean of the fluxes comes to 13.2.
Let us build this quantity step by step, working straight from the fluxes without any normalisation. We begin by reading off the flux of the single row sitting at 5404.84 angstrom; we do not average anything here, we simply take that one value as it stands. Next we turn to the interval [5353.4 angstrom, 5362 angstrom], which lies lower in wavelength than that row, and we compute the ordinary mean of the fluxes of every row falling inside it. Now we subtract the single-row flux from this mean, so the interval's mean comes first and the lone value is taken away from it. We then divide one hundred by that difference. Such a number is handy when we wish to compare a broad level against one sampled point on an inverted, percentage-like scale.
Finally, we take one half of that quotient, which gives 38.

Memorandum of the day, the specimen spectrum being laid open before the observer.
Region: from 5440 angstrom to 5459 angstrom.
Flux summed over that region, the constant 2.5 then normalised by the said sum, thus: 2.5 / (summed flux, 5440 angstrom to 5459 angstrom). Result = 0.012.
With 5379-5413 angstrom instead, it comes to 0.007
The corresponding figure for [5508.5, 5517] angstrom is 0.027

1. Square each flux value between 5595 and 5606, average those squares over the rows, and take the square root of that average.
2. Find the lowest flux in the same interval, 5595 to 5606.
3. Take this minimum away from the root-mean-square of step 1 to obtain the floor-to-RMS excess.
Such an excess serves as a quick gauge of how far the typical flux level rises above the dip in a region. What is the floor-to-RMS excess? 0.7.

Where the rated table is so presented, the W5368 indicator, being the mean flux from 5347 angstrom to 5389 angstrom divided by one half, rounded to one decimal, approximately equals 26.1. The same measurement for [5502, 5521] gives 26.6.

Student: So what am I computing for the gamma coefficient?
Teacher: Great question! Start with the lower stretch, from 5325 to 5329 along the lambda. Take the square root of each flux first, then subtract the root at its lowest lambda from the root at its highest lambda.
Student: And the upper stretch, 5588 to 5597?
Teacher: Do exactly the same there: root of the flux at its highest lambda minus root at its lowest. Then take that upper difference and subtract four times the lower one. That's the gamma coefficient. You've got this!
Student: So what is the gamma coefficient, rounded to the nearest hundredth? -0.01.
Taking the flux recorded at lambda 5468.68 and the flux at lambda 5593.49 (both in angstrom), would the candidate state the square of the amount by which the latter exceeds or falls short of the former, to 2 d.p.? 1.00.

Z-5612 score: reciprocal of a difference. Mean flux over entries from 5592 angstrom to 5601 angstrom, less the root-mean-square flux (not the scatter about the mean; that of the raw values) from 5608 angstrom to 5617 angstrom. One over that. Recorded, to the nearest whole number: -2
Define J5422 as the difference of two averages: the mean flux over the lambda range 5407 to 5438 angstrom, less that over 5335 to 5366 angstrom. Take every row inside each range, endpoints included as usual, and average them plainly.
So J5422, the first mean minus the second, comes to -0.4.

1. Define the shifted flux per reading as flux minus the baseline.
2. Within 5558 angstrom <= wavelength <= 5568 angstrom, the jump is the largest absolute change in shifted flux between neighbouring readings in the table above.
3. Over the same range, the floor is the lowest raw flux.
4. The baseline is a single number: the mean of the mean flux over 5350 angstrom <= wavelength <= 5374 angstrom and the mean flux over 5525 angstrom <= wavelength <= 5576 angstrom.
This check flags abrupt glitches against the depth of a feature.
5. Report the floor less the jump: 12.8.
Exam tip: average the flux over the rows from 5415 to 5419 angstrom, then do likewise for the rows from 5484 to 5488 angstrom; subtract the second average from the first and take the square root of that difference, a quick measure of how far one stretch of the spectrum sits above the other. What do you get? 0.4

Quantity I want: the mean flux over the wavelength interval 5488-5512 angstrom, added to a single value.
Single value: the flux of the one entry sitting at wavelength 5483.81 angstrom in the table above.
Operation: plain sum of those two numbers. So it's 25.8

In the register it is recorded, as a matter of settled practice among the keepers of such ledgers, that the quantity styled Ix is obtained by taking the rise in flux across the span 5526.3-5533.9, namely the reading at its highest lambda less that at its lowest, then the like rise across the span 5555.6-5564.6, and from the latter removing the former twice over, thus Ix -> 0.7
